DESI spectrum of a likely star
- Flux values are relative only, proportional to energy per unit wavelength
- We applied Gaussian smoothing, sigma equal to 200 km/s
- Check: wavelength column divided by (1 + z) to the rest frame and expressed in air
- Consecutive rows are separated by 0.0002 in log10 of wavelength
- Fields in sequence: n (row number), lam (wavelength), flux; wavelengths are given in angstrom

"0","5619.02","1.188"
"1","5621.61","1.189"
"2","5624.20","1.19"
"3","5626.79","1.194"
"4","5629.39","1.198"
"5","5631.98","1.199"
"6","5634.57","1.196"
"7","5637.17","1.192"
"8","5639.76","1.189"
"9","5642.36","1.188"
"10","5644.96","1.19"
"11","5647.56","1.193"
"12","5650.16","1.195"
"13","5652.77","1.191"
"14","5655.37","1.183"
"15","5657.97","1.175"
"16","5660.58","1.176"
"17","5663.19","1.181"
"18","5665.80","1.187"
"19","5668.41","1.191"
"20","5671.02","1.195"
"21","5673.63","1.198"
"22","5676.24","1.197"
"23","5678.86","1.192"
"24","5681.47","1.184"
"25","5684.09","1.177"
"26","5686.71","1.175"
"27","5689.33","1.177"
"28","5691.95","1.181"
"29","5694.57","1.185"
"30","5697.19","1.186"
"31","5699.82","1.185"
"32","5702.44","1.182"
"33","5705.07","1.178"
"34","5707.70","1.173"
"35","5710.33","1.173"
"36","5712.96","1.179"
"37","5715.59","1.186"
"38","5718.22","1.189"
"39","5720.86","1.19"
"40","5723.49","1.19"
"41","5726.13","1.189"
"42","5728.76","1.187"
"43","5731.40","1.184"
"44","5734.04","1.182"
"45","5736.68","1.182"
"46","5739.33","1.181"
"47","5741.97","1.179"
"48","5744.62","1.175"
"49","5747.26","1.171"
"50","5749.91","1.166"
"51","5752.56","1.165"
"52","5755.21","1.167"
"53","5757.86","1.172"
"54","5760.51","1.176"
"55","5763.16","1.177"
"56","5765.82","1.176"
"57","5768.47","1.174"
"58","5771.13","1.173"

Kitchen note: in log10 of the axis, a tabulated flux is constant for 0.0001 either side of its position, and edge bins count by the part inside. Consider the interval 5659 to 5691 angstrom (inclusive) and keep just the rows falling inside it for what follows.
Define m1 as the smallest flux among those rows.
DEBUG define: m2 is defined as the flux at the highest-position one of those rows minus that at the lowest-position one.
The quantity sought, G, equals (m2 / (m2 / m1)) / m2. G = 1175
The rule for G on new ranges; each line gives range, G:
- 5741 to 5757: -97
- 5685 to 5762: 1165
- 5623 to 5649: 396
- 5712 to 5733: 236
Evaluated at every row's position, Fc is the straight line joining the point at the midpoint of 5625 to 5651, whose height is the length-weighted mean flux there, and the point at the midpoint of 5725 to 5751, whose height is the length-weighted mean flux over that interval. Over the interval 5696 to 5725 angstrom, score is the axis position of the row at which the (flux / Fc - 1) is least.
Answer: 5707.70 angstrom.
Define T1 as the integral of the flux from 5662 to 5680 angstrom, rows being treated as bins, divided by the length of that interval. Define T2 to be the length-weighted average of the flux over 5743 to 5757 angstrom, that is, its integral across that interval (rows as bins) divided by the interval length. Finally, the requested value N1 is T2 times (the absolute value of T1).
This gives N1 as 1.39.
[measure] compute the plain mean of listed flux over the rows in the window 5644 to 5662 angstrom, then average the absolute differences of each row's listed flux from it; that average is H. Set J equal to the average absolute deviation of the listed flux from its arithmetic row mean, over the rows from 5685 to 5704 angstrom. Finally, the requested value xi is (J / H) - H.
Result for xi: 0.5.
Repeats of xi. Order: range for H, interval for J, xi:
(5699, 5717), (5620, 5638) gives 0.7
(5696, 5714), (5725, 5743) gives 0.7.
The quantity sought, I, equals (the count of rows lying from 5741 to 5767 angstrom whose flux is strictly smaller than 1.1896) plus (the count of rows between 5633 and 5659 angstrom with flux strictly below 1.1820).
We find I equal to 11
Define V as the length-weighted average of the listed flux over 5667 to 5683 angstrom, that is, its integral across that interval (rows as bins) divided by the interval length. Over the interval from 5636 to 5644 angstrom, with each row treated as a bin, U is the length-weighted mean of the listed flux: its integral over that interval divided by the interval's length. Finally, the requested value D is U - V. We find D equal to -0.003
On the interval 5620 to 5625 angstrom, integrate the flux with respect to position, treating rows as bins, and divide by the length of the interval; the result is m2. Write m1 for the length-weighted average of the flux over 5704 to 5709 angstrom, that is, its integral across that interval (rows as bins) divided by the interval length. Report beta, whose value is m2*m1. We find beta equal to 1.397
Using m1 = 1.17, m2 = 1.19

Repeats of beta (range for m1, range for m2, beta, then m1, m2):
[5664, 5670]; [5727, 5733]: 1.411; 1.19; 1.19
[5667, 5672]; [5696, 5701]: 1.413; 1.19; 1.18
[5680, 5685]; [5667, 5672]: 1.410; 1.18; 1.19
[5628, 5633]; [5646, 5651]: 1.430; 1.20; 1.19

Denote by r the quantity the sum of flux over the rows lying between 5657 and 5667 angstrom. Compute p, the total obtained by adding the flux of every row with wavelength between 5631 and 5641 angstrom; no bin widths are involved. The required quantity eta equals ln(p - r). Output -2.9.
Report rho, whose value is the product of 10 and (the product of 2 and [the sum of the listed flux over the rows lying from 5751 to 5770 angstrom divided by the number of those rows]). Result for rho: 23.4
